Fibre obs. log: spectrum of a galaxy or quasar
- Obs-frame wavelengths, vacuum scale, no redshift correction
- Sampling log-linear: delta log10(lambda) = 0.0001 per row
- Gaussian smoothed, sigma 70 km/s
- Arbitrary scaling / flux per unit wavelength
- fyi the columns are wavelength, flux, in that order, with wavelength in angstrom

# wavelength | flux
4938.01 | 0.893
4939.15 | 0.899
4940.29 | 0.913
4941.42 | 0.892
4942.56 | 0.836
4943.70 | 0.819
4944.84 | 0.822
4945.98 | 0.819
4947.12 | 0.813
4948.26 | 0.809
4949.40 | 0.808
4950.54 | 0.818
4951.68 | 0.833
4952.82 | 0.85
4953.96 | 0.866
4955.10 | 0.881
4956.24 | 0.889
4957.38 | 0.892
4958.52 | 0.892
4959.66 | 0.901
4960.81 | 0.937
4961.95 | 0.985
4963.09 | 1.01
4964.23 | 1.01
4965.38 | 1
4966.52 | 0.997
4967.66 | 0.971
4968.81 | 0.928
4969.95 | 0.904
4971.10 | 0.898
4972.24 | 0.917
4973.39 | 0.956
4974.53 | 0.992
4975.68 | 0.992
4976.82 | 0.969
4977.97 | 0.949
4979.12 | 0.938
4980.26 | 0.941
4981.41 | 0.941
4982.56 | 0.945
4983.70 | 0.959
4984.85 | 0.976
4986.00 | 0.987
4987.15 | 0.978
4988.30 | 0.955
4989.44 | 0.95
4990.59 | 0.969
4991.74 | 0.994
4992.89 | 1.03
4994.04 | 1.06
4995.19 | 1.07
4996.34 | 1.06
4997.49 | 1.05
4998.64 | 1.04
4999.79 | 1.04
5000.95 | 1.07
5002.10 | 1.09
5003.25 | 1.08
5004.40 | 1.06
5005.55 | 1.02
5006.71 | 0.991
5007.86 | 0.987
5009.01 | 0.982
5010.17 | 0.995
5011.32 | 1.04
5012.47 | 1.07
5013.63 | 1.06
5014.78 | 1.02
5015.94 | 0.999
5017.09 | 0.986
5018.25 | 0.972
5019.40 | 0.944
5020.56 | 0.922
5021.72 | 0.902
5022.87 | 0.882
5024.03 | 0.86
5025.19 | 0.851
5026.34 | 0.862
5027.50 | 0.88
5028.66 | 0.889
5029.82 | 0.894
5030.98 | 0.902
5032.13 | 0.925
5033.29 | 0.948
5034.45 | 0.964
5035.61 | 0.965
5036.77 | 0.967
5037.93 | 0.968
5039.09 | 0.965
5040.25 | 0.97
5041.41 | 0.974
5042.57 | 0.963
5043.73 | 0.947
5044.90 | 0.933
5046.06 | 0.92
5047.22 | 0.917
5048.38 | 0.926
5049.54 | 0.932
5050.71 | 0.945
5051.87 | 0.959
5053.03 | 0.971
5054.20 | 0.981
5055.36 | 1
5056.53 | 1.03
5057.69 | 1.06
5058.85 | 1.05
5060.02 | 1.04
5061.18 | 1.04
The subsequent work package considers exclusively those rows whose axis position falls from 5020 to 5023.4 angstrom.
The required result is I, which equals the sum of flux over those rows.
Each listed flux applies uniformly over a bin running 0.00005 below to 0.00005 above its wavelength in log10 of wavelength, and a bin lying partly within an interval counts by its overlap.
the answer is 2.71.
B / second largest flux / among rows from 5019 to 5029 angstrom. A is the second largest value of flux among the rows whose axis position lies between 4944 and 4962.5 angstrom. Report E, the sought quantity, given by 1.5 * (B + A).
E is 2.79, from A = 0.937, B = 0.922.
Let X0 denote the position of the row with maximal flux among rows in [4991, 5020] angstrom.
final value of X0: 5002.10 angstrom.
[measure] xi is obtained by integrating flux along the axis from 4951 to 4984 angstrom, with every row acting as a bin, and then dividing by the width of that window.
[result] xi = 0.94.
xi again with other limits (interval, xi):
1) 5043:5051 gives 0.93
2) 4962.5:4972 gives 0.96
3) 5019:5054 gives 0.93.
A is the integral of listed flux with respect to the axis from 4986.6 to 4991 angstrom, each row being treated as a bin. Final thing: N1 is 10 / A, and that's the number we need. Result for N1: 2.36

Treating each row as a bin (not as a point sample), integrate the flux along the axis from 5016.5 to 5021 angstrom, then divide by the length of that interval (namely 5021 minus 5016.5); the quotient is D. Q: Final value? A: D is 0.96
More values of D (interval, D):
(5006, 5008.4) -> 0.99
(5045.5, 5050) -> 0.92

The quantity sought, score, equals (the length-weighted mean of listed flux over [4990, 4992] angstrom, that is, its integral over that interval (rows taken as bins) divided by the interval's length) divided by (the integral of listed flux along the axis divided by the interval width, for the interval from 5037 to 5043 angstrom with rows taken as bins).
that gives 1.01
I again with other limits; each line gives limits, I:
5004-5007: 3.07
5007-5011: 2.96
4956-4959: 2.67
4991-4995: 3.08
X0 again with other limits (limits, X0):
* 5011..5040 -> 5012.47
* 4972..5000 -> 4995.19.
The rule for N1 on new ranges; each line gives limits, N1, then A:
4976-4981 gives 2.10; 4.76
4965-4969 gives 2.56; 3.91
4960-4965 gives 2.04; 4.90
